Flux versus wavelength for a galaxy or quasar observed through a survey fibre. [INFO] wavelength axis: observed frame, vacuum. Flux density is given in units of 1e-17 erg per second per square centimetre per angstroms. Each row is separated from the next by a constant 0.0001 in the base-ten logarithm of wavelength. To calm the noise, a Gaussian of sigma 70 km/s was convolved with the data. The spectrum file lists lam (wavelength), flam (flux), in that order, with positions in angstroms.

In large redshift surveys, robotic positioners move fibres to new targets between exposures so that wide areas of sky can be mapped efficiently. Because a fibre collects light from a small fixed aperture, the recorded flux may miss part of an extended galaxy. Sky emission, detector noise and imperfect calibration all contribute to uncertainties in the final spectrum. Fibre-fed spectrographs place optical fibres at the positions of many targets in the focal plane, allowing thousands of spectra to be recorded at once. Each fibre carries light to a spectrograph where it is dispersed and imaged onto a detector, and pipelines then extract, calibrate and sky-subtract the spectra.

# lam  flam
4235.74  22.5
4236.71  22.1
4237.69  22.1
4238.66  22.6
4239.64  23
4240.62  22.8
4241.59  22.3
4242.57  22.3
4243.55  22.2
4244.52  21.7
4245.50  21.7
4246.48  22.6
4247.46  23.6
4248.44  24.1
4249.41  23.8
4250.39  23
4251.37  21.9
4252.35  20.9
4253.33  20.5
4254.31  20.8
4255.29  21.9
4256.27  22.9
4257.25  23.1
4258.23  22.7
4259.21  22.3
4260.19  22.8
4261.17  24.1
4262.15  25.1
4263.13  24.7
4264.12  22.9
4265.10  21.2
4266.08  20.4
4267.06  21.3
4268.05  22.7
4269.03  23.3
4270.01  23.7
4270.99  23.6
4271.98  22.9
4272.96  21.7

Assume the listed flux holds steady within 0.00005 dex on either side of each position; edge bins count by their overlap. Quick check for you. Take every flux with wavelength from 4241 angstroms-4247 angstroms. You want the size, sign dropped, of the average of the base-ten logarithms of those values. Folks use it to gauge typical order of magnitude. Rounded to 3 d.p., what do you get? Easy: 1.345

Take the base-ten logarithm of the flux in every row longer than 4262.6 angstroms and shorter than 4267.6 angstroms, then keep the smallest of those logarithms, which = 1.31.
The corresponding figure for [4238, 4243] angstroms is 1.35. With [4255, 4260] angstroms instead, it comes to 1.34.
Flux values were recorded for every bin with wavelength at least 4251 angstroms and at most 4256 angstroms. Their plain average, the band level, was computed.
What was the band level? 21.2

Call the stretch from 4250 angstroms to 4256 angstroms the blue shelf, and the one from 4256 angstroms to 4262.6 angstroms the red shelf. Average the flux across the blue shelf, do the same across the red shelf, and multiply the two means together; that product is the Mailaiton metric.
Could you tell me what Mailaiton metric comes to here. 501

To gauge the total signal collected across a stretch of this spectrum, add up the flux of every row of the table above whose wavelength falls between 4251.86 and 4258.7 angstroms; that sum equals 153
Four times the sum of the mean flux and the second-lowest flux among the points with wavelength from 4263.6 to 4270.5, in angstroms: 174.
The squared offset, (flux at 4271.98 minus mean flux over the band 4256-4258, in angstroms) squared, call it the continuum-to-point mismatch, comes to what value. 0.0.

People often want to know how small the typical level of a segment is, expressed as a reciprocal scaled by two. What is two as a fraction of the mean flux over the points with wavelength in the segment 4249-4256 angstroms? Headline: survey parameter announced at 0.092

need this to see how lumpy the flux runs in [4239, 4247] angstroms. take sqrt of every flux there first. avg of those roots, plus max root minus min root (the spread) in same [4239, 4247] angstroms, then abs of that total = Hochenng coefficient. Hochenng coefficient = 4.86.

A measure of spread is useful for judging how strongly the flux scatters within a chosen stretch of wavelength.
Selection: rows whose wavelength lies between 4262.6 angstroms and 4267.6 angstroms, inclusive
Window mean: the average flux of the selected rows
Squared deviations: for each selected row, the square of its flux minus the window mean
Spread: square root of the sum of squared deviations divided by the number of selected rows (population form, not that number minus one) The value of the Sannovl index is 1.5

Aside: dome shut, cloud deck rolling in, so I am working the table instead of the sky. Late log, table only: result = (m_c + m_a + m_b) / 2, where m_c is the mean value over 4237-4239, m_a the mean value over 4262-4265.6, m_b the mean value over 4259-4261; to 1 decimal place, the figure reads 34.2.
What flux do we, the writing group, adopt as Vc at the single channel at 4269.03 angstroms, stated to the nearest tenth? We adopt 23.3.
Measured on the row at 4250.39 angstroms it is 23.0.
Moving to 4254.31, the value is 20.8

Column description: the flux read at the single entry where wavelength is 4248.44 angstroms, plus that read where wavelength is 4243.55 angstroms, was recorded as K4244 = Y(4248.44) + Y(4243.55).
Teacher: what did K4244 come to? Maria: 46.3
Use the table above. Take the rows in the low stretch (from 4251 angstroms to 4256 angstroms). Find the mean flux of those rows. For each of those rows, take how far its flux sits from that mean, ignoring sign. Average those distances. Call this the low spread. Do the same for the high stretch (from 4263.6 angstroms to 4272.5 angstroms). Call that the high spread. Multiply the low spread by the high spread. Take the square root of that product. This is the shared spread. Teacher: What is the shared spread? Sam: 0.74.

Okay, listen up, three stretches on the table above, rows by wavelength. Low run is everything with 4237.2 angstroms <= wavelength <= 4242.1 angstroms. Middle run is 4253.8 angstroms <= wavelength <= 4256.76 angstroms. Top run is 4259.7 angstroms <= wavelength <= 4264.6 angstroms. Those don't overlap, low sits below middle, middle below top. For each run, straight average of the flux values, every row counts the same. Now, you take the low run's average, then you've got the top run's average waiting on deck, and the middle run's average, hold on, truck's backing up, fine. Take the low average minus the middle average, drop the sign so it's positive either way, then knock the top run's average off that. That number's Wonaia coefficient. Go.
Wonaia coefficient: -23.2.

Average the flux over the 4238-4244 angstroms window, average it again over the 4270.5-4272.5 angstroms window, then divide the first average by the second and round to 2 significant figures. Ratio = 0.97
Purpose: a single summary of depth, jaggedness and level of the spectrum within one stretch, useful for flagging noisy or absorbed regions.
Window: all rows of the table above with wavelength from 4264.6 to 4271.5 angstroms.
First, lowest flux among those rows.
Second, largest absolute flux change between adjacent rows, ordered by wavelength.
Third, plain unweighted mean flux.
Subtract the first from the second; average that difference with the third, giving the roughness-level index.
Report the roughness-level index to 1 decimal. 1.7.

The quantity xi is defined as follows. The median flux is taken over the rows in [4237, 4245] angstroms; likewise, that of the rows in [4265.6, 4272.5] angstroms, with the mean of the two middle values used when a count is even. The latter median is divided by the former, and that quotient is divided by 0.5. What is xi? 2.05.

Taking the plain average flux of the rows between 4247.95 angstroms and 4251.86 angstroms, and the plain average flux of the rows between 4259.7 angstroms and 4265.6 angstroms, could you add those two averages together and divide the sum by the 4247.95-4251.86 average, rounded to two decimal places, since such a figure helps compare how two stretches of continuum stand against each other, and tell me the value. 2.01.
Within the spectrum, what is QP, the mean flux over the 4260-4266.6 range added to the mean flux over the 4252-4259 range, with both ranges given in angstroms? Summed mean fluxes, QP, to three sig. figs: 44.9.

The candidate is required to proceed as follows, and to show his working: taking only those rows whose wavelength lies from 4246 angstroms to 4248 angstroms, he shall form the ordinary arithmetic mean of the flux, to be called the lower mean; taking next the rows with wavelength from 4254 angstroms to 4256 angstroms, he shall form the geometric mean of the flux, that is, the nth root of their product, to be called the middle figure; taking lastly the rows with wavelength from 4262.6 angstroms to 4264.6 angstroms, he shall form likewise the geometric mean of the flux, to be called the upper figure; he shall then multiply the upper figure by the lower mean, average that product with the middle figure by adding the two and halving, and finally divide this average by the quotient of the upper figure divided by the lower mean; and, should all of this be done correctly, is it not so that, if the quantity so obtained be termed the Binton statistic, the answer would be 277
